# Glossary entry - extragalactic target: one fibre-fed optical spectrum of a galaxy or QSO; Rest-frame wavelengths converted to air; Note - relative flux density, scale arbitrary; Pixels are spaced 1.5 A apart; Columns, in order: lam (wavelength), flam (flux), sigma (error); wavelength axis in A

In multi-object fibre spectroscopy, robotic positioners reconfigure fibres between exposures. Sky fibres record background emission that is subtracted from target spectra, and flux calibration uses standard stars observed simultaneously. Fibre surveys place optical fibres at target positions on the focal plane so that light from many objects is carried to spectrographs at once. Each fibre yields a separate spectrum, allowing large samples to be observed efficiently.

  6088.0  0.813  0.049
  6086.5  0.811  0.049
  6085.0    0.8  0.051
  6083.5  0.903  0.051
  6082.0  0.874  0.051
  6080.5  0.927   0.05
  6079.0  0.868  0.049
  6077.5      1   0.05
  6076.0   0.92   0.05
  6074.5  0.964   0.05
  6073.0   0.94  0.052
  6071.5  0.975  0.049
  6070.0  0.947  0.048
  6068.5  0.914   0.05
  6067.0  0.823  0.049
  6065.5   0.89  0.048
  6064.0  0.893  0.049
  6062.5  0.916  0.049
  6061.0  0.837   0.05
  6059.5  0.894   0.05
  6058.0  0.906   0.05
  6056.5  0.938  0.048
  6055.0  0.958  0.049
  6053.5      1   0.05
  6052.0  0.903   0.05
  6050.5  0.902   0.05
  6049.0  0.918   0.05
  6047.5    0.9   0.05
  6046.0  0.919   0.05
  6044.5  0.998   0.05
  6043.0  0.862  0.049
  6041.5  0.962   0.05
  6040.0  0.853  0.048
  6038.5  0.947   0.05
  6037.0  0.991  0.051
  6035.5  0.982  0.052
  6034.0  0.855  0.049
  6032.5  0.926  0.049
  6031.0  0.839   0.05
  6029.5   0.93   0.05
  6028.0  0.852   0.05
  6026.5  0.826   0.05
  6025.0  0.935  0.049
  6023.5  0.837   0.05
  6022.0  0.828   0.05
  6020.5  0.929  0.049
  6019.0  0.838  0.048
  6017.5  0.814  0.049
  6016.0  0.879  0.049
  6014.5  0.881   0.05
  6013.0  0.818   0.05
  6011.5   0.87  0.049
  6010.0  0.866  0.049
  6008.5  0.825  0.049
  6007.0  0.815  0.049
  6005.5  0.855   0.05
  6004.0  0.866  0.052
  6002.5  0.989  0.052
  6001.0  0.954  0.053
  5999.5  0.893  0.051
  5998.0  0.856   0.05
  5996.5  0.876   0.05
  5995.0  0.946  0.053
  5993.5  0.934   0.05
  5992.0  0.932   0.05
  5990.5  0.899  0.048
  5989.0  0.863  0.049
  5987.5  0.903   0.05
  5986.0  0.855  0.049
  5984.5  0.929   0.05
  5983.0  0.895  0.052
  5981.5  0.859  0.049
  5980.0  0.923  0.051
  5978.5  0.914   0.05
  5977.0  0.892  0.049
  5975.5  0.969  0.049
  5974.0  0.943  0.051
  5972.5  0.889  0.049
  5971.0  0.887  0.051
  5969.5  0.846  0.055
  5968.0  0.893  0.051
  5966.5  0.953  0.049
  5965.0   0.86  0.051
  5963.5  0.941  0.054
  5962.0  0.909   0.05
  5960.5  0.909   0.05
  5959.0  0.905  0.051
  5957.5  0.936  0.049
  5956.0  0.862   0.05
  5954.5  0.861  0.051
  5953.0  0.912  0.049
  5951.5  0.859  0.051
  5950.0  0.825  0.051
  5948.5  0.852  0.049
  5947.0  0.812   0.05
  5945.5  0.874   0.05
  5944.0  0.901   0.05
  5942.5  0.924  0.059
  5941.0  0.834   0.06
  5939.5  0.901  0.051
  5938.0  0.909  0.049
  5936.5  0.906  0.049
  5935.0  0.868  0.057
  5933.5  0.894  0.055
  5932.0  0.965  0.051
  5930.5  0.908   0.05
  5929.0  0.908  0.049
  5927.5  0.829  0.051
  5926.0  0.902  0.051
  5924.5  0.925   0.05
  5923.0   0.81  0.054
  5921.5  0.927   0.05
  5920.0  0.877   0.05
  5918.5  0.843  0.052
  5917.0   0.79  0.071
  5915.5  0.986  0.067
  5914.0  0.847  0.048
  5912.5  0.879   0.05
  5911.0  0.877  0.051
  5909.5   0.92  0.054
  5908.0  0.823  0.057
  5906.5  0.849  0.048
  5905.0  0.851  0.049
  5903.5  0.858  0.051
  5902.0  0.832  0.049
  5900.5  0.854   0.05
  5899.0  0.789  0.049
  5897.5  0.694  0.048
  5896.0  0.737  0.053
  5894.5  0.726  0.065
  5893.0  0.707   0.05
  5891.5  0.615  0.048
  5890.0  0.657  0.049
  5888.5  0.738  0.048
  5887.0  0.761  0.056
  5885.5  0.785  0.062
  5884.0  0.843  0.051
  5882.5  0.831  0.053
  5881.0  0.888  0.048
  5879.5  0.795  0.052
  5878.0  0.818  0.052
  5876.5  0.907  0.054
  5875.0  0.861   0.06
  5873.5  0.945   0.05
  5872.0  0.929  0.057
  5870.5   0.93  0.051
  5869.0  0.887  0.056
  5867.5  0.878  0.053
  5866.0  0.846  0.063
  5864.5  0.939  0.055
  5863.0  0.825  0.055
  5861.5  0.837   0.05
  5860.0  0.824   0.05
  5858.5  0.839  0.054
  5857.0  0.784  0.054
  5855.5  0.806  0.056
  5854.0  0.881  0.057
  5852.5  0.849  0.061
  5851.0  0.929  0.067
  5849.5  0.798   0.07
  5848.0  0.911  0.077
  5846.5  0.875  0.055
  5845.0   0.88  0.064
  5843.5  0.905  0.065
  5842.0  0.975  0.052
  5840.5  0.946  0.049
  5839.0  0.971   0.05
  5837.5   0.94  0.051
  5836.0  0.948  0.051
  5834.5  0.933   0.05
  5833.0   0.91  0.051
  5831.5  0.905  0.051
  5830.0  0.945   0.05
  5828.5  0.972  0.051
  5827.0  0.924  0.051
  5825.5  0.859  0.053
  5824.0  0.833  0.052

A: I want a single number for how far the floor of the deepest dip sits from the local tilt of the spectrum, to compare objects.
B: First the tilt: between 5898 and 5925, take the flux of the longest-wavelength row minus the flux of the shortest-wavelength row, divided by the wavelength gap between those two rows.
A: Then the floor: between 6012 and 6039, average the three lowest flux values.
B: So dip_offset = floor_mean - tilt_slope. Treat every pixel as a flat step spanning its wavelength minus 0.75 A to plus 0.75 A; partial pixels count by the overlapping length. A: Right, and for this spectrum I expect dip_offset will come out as 0.814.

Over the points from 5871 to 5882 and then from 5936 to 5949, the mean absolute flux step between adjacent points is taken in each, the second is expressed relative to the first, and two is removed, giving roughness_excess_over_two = -1.32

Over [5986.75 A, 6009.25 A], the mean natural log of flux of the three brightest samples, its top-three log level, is -0.04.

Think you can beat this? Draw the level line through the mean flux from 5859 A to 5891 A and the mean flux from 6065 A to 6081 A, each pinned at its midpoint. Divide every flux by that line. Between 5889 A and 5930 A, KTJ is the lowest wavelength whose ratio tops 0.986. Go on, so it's 5900.5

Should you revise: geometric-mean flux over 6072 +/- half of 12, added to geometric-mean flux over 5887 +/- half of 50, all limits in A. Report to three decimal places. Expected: 1.754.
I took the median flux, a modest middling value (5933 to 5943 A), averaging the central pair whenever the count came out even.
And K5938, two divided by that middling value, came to 2.22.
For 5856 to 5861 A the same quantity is 2.43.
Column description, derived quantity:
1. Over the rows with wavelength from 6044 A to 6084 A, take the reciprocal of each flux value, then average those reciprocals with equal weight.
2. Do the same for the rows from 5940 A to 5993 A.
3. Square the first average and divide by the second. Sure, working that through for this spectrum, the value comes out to 1.06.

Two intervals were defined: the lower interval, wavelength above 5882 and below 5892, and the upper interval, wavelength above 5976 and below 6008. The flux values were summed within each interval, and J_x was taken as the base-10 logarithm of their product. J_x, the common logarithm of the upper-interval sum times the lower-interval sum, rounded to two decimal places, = 1.99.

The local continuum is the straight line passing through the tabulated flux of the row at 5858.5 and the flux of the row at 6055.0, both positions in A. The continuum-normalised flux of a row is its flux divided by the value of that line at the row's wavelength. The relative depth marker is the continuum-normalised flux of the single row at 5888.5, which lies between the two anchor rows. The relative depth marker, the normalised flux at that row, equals 0.86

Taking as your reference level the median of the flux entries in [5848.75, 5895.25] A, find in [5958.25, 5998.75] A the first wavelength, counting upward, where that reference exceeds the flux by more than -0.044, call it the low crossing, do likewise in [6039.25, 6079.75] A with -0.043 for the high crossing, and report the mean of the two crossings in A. 6002.5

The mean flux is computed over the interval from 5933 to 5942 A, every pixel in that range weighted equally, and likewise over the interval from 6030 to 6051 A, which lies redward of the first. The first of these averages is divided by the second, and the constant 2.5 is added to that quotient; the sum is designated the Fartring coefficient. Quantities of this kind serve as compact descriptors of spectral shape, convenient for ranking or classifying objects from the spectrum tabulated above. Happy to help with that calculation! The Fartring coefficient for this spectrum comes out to 3.46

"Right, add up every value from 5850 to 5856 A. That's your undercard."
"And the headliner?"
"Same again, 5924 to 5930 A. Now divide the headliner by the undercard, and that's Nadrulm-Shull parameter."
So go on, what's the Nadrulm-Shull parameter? 1.03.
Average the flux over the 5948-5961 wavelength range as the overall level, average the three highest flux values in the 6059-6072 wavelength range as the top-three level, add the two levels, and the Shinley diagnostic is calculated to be 1.83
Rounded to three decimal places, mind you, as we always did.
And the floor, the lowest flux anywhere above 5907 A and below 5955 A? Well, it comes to 0.790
